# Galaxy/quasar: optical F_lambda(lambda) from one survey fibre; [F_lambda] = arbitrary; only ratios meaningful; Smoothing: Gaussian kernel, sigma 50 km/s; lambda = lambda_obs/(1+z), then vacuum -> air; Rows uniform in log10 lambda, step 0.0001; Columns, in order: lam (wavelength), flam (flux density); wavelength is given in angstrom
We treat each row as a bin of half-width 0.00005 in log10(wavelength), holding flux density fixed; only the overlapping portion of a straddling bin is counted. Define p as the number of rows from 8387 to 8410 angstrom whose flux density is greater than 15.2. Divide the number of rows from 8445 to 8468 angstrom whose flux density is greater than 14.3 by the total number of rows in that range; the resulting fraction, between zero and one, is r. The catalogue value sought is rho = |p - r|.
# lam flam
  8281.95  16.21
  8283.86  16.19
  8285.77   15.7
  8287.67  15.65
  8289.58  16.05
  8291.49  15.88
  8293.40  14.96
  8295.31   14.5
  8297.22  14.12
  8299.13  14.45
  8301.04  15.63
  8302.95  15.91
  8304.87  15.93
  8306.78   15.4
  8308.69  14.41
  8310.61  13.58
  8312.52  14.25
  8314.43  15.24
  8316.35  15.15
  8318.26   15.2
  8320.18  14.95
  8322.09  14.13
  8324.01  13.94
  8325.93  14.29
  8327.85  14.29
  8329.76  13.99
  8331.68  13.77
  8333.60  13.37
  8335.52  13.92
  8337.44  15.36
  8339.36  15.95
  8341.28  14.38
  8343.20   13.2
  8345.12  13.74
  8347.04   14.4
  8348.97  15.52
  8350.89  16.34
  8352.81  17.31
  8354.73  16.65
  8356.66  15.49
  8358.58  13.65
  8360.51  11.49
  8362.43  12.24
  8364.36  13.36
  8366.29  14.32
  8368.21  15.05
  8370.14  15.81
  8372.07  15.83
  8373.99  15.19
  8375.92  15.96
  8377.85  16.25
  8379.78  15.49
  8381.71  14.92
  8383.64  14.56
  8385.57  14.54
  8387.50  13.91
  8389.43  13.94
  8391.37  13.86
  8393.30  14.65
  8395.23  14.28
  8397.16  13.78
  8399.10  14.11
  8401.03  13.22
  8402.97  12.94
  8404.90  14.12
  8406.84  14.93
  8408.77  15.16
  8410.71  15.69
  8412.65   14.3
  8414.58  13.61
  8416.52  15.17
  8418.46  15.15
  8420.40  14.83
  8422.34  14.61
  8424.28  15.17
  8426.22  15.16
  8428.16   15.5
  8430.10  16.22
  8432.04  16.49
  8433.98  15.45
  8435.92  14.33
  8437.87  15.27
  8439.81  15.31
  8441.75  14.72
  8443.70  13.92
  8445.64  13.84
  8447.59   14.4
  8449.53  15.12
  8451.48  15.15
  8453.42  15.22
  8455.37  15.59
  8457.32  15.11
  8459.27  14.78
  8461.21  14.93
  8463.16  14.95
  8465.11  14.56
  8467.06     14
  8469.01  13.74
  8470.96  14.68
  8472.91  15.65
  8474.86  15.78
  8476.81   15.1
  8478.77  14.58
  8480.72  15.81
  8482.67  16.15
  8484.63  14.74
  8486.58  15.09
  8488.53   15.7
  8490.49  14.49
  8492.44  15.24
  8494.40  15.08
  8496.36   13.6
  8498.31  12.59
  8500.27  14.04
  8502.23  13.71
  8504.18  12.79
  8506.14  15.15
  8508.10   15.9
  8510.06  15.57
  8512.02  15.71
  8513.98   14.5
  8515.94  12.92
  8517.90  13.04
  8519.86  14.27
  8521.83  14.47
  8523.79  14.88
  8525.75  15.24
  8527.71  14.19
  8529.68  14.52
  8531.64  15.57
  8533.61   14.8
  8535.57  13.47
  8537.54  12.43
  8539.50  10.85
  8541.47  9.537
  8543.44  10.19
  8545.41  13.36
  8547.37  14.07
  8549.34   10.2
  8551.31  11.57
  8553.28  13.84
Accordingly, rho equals 0.8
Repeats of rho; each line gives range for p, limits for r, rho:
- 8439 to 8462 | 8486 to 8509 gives 2.4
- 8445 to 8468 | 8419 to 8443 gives 1.0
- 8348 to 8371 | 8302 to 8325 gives 5.3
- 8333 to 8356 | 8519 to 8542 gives 5.5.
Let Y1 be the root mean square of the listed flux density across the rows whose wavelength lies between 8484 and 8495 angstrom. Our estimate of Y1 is 15.1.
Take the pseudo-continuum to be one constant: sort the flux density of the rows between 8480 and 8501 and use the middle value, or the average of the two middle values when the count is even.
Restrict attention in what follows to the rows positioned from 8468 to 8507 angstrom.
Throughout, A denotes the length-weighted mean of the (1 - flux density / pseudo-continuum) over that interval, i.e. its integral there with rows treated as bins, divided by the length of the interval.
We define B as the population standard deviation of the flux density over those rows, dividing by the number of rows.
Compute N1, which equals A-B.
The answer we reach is -0.9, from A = 0.03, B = 1.0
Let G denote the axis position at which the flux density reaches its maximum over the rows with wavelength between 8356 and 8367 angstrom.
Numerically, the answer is 8356.66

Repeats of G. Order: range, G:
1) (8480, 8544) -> 8482.67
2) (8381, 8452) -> 8432.04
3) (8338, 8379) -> 8352.81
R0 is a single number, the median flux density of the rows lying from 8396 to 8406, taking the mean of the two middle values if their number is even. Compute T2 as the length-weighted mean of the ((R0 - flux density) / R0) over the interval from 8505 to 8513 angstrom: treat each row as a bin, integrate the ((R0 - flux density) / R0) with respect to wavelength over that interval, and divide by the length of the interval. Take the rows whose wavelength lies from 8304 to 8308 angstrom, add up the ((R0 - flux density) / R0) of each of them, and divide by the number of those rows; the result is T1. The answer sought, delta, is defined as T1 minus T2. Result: -0.01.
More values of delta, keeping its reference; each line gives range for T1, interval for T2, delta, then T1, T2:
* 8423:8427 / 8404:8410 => -0.03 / -0.10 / -0.073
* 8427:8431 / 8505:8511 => -0.03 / -0.15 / -0.122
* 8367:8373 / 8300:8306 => 0.02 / -0.13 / -0.146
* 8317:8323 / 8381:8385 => 0.00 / -0.07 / -0.067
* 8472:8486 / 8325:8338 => -0.09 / -0.12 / -0.023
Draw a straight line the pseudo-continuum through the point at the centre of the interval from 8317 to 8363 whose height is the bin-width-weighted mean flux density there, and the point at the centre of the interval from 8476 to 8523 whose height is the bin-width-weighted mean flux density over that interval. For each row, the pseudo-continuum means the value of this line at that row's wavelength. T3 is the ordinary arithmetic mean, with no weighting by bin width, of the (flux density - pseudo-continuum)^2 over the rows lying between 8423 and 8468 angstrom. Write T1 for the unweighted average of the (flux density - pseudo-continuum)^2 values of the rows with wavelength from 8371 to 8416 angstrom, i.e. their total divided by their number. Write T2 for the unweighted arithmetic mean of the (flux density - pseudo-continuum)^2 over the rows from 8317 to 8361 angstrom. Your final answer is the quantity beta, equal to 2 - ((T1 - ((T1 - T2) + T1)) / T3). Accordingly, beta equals 0.7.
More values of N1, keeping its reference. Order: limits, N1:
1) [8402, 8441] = -0.8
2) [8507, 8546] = -1.7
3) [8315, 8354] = -1.0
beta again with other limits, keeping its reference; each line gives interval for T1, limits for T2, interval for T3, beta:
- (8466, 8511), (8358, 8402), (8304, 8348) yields 1.4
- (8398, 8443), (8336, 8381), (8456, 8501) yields 0.1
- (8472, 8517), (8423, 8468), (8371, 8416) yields 2.6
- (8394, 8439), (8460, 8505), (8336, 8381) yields 2.0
